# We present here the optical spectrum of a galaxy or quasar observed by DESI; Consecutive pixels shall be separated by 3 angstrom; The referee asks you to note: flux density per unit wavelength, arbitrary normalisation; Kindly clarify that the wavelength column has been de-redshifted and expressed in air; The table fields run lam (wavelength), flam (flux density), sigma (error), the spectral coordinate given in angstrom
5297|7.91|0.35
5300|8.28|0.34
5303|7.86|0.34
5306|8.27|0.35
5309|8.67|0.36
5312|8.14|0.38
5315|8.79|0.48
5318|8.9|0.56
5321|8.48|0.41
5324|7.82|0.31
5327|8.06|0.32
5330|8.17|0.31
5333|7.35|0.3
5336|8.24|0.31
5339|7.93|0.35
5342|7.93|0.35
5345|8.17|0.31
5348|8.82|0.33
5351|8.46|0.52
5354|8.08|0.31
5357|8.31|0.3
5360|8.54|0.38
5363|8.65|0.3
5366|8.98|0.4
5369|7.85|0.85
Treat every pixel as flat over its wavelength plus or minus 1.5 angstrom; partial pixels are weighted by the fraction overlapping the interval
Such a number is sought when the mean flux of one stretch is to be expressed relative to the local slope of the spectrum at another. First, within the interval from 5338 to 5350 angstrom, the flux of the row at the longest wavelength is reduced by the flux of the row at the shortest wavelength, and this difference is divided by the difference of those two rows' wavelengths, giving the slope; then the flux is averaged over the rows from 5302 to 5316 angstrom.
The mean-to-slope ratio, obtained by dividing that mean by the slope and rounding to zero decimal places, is 84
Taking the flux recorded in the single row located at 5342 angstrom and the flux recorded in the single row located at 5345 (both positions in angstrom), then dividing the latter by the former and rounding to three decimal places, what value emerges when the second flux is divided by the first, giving 1.030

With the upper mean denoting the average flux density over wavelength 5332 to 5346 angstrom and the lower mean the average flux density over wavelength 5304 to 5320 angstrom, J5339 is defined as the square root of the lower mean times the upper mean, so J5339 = 8.23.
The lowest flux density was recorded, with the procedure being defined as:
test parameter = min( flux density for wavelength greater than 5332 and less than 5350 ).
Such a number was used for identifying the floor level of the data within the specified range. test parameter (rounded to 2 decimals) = 7.35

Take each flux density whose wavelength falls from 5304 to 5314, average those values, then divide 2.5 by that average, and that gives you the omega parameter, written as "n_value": 0.299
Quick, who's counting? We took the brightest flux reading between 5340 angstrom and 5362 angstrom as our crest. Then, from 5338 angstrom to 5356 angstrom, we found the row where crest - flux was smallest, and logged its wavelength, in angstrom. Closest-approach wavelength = 5348 angstrom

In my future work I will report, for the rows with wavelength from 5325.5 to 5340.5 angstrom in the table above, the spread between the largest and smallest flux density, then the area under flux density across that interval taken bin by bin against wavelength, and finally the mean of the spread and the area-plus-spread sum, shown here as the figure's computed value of 60.5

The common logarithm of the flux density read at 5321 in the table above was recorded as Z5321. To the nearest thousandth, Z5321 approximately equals 0.928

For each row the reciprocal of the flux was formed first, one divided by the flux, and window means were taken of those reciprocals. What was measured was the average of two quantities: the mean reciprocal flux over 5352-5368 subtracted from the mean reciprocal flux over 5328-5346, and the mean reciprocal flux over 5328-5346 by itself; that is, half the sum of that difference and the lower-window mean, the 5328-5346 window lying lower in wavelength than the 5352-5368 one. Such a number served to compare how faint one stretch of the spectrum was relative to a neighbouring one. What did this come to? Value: 0.067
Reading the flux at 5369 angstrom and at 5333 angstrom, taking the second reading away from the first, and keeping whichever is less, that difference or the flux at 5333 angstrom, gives 0.50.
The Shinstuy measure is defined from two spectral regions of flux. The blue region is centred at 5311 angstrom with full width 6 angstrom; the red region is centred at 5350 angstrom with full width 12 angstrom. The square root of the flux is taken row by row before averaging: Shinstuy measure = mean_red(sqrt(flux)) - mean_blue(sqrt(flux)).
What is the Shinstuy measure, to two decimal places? 0.00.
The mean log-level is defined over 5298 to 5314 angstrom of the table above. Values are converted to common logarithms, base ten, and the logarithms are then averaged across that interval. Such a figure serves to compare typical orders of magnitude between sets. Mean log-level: 0.916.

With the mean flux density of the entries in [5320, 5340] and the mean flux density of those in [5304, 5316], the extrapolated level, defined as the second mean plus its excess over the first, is 8.9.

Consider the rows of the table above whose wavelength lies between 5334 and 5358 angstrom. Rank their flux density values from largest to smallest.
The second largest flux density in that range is 8.46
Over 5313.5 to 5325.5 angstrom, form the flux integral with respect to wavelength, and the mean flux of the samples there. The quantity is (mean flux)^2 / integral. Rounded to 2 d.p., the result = 0.71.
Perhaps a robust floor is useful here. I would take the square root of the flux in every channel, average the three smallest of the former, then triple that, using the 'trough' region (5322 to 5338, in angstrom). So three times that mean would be 8.3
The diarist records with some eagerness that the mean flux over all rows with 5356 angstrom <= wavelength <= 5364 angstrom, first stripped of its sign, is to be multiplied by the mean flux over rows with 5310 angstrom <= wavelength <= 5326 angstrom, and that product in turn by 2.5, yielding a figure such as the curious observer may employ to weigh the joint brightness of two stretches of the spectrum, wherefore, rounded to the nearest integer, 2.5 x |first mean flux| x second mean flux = 179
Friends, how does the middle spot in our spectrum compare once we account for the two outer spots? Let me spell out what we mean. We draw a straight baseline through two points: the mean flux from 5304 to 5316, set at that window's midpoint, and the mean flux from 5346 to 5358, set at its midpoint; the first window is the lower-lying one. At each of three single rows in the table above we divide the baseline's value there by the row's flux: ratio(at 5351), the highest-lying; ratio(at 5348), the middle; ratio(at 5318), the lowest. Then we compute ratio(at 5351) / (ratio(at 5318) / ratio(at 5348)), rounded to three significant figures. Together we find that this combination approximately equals 1.00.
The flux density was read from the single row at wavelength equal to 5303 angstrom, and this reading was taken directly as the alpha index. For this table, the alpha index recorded 7.86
